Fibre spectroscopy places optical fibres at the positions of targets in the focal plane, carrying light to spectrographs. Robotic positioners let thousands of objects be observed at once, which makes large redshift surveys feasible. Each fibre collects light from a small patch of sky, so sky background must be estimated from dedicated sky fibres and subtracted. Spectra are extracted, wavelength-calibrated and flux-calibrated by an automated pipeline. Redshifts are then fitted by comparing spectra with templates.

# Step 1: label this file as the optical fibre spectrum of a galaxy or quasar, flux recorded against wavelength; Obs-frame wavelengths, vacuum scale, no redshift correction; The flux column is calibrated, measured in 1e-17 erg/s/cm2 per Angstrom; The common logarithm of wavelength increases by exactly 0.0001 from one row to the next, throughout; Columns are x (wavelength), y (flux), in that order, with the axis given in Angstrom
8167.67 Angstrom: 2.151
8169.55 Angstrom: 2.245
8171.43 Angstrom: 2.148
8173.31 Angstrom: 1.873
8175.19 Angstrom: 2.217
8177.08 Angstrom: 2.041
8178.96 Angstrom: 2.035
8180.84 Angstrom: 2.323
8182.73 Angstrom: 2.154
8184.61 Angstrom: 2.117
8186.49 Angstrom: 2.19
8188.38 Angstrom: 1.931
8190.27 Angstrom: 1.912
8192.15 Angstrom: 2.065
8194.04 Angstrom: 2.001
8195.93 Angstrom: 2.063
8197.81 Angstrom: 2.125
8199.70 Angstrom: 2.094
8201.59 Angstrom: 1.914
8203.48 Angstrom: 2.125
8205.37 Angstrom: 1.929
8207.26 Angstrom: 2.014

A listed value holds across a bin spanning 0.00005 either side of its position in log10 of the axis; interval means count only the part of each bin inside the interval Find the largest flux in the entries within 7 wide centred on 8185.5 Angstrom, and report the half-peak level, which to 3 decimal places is 1.095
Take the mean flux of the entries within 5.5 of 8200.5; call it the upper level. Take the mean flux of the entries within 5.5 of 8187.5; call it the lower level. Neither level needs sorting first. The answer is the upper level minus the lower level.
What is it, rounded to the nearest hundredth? -0.02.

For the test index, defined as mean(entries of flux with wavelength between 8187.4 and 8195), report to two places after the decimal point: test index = 1.98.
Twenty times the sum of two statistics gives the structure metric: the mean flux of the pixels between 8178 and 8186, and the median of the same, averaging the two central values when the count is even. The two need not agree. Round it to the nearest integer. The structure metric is 86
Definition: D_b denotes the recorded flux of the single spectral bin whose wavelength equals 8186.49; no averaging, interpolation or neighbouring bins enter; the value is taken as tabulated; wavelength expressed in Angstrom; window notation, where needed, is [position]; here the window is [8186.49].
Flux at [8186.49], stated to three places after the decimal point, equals 2.190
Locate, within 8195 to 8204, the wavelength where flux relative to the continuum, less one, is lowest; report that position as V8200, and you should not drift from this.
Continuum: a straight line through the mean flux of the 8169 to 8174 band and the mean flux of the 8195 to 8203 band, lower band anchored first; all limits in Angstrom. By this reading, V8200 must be 8201.59 Angstrom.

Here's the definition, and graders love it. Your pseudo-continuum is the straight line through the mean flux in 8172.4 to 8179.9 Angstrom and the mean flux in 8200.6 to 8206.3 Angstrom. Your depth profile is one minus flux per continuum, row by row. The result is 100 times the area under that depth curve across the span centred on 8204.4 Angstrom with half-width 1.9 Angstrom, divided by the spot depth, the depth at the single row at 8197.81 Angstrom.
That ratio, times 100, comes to 120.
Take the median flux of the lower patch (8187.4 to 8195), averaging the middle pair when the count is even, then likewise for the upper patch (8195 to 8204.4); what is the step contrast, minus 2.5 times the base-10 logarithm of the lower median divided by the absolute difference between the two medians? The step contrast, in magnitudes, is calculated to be -3.0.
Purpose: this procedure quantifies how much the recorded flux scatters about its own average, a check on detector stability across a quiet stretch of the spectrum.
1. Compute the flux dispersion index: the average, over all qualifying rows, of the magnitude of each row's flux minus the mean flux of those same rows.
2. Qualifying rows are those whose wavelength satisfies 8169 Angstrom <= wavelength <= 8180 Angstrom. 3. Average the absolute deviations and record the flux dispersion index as 0.110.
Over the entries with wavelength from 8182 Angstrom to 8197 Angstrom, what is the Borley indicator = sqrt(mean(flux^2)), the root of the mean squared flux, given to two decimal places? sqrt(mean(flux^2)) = 2.06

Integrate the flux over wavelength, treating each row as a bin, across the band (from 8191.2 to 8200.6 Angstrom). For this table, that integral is 19.5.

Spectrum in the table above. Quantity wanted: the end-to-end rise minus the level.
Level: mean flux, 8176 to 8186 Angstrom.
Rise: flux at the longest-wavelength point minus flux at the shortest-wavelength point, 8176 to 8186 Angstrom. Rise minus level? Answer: -2.06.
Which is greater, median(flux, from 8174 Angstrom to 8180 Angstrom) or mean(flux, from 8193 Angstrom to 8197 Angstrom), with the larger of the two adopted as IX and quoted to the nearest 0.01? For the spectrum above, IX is 2.04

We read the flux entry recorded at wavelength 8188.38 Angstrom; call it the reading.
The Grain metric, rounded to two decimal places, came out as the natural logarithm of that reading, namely 0.66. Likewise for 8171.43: 0.76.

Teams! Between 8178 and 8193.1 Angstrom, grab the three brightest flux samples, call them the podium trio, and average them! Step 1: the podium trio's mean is 2.22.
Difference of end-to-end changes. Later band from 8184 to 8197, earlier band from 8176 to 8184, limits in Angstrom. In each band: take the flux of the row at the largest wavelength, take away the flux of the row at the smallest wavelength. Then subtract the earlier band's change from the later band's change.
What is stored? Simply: -0.17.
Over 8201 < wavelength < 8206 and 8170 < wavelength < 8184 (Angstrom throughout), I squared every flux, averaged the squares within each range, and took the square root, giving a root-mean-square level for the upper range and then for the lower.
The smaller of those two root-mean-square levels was 1.99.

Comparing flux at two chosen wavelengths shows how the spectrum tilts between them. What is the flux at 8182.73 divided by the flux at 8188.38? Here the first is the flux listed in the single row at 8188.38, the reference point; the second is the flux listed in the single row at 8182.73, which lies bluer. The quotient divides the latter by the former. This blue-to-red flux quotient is 1.12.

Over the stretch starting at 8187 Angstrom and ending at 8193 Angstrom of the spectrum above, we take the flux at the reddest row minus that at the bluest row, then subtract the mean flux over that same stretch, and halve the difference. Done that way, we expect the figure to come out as -0.92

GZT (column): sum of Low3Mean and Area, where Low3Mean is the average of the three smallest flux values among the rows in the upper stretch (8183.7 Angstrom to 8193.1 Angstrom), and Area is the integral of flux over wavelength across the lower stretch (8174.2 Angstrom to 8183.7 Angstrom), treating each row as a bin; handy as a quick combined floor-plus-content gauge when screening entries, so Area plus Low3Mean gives 22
